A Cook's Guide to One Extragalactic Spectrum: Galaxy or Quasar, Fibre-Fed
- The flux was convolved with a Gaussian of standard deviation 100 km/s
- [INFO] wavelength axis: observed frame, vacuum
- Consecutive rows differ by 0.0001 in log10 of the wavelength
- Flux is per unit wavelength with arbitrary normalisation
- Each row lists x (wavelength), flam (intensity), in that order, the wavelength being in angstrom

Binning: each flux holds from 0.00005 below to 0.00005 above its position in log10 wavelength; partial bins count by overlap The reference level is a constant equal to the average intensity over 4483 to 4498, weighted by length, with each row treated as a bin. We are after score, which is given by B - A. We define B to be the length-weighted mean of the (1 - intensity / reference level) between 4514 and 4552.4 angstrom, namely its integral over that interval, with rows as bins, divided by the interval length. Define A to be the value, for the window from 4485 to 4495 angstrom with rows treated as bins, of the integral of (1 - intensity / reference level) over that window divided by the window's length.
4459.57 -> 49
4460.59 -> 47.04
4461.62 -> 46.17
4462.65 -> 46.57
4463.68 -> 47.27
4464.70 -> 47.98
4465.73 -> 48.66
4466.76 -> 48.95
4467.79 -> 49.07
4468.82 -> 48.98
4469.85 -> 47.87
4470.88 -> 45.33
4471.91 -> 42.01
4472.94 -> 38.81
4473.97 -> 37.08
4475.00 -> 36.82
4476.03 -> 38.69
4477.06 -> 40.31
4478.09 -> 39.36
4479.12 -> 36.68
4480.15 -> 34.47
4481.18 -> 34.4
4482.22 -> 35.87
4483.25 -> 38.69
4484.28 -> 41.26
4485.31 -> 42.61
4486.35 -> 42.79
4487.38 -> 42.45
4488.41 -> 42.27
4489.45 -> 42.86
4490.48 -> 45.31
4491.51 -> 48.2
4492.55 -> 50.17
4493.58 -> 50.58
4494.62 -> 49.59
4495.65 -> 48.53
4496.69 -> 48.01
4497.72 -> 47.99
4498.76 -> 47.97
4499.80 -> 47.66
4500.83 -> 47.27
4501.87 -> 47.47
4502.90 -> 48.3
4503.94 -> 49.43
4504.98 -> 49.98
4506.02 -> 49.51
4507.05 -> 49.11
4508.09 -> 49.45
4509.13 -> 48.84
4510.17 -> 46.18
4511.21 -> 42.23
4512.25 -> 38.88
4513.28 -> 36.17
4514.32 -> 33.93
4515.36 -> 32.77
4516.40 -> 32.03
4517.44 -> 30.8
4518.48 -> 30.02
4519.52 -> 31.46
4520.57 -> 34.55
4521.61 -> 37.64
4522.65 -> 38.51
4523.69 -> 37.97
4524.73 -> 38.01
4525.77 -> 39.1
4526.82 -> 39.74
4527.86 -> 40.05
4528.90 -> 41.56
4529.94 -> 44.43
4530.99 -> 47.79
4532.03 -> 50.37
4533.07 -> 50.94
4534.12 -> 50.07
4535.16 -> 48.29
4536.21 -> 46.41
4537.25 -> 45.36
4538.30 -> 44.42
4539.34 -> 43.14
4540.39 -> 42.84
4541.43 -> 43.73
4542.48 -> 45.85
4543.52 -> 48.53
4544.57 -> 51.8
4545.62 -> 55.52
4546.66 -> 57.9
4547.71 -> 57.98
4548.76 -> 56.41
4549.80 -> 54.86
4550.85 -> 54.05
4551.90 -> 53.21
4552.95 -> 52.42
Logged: 0.0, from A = 0.00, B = 0.03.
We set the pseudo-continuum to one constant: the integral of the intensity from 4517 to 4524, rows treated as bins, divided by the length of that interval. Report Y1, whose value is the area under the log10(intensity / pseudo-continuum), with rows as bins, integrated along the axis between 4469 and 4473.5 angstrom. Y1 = 0.5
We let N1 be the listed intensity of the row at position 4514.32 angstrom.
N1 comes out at 33.93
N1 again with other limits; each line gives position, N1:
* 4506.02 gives 49.51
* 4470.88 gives 45.33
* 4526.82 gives 39.74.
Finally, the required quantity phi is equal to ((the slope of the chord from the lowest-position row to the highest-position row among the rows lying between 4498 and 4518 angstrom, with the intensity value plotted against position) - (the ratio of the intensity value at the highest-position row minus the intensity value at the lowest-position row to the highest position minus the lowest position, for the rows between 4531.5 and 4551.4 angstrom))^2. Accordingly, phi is 1.2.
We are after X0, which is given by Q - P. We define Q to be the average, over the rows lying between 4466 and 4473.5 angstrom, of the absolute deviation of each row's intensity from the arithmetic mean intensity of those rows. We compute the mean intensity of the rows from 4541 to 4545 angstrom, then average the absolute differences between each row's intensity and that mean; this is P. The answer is 0.6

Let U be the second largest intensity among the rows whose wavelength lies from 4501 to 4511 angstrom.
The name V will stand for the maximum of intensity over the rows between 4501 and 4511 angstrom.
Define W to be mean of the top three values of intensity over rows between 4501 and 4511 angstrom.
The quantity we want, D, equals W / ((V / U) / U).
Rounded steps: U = 49.51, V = 49.98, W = 50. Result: 2435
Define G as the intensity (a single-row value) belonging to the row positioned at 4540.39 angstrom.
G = 42.84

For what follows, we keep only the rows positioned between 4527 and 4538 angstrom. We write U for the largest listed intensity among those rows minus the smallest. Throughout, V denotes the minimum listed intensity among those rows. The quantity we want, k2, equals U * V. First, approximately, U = 11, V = 40.05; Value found 436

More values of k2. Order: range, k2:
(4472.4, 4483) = 203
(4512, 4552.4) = 839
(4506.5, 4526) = 583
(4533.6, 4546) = 543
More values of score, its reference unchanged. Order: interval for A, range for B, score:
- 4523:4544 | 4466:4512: 0.0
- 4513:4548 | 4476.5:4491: 0.1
